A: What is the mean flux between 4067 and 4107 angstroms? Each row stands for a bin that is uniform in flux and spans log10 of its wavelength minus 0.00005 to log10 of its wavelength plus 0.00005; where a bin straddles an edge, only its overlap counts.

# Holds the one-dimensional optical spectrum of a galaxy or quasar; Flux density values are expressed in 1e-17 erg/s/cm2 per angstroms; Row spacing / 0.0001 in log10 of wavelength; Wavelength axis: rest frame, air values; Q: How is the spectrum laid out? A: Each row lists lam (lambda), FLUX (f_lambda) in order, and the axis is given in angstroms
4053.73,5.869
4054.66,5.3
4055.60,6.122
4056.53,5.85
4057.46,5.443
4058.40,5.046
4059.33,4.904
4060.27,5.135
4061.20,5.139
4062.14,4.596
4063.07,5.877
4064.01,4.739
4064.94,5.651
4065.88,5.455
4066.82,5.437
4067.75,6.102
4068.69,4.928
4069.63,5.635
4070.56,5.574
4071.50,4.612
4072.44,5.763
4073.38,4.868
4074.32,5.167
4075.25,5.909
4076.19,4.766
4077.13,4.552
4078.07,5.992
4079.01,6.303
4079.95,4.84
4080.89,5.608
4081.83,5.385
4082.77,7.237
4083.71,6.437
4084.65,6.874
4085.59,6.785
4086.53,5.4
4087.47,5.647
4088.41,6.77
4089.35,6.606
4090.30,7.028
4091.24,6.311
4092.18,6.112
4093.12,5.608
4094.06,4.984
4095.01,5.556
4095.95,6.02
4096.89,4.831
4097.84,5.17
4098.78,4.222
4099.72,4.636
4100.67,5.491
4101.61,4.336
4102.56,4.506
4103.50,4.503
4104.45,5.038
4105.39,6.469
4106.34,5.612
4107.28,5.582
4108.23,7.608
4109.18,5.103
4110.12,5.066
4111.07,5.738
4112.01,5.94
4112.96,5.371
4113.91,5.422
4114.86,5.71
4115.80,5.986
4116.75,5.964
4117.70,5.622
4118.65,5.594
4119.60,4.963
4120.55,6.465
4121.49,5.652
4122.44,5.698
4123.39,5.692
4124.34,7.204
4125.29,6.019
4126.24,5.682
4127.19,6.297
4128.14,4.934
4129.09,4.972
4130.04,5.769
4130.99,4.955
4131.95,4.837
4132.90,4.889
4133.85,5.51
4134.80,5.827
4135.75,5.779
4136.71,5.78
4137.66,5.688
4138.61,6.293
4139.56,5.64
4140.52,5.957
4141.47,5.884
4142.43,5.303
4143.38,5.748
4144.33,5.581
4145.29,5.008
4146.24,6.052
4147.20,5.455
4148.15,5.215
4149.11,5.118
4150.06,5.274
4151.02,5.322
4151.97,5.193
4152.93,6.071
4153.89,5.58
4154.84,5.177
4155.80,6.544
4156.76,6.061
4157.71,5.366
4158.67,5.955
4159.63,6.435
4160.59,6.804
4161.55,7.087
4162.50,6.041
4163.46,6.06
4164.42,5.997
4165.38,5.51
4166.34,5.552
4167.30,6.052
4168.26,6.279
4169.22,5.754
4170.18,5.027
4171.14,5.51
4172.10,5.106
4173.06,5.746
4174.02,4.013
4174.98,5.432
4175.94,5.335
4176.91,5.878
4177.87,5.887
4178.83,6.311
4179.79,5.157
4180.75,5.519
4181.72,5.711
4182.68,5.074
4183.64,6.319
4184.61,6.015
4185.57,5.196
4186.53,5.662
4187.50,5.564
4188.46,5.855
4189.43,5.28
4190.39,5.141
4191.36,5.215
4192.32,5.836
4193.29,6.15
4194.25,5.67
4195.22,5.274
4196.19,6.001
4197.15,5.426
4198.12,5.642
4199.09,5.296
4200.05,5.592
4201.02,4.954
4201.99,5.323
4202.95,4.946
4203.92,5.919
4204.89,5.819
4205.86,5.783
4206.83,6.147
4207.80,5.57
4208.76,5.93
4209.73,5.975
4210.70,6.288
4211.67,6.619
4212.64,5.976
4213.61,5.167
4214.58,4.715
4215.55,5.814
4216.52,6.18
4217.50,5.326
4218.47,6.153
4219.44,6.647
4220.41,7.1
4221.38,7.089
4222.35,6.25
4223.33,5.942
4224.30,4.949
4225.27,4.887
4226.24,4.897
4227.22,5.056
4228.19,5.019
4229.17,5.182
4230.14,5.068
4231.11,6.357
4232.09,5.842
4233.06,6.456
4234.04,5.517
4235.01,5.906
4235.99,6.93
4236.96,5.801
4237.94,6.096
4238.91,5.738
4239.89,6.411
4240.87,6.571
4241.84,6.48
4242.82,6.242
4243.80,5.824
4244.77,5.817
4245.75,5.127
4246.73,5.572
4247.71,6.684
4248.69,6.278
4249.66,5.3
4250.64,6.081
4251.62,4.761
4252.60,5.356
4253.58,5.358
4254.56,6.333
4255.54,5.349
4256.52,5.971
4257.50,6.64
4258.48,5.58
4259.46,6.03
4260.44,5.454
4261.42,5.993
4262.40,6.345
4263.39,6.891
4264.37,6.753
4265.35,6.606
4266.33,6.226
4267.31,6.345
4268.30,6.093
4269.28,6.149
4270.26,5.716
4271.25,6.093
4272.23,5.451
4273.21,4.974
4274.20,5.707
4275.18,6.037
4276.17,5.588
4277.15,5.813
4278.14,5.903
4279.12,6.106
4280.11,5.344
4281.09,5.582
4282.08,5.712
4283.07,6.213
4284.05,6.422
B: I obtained 5.6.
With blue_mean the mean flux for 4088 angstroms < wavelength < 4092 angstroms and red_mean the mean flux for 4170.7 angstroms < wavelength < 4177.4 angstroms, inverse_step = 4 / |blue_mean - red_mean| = 3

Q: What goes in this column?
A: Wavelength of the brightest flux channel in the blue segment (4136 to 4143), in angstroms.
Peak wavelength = 4138.61 angstroms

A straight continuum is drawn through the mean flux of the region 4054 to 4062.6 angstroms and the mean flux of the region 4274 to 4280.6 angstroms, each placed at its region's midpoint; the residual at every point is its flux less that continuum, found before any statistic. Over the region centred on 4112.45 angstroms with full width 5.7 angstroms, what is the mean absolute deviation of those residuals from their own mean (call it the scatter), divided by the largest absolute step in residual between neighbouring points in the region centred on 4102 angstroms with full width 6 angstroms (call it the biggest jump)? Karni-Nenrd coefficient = 0.22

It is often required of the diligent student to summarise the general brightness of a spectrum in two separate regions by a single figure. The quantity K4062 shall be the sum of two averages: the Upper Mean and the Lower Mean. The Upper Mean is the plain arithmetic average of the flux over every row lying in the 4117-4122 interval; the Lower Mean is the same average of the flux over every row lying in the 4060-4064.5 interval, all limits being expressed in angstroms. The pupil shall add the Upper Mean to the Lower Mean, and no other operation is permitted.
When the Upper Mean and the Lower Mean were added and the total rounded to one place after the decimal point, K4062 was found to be 10.8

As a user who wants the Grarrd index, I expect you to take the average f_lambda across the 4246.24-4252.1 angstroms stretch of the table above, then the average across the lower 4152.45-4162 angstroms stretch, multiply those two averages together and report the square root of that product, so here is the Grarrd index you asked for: 5.9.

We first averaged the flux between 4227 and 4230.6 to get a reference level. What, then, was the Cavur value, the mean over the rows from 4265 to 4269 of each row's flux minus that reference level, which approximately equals 1.2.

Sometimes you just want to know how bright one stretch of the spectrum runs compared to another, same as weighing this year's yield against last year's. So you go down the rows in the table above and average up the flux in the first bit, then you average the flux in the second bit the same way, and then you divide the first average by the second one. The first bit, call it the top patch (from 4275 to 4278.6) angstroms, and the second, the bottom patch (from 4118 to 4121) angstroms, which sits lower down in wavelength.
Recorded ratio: 1.03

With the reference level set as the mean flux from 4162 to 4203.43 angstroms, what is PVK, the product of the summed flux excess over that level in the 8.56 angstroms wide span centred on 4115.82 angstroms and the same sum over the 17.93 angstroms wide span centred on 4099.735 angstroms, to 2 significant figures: -1.5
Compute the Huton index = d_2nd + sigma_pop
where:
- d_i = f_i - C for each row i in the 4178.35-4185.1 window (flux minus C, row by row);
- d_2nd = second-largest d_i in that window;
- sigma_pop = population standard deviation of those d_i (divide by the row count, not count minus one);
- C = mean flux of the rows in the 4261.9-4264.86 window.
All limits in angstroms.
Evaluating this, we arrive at 0.1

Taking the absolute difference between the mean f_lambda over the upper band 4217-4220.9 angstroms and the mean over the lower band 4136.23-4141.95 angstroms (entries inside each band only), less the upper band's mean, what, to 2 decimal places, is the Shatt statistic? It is -5.87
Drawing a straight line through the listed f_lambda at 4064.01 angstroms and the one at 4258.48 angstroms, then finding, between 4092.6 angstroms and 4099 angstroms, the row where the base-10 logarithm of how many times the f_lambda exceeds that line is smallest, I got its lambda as 4098.78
